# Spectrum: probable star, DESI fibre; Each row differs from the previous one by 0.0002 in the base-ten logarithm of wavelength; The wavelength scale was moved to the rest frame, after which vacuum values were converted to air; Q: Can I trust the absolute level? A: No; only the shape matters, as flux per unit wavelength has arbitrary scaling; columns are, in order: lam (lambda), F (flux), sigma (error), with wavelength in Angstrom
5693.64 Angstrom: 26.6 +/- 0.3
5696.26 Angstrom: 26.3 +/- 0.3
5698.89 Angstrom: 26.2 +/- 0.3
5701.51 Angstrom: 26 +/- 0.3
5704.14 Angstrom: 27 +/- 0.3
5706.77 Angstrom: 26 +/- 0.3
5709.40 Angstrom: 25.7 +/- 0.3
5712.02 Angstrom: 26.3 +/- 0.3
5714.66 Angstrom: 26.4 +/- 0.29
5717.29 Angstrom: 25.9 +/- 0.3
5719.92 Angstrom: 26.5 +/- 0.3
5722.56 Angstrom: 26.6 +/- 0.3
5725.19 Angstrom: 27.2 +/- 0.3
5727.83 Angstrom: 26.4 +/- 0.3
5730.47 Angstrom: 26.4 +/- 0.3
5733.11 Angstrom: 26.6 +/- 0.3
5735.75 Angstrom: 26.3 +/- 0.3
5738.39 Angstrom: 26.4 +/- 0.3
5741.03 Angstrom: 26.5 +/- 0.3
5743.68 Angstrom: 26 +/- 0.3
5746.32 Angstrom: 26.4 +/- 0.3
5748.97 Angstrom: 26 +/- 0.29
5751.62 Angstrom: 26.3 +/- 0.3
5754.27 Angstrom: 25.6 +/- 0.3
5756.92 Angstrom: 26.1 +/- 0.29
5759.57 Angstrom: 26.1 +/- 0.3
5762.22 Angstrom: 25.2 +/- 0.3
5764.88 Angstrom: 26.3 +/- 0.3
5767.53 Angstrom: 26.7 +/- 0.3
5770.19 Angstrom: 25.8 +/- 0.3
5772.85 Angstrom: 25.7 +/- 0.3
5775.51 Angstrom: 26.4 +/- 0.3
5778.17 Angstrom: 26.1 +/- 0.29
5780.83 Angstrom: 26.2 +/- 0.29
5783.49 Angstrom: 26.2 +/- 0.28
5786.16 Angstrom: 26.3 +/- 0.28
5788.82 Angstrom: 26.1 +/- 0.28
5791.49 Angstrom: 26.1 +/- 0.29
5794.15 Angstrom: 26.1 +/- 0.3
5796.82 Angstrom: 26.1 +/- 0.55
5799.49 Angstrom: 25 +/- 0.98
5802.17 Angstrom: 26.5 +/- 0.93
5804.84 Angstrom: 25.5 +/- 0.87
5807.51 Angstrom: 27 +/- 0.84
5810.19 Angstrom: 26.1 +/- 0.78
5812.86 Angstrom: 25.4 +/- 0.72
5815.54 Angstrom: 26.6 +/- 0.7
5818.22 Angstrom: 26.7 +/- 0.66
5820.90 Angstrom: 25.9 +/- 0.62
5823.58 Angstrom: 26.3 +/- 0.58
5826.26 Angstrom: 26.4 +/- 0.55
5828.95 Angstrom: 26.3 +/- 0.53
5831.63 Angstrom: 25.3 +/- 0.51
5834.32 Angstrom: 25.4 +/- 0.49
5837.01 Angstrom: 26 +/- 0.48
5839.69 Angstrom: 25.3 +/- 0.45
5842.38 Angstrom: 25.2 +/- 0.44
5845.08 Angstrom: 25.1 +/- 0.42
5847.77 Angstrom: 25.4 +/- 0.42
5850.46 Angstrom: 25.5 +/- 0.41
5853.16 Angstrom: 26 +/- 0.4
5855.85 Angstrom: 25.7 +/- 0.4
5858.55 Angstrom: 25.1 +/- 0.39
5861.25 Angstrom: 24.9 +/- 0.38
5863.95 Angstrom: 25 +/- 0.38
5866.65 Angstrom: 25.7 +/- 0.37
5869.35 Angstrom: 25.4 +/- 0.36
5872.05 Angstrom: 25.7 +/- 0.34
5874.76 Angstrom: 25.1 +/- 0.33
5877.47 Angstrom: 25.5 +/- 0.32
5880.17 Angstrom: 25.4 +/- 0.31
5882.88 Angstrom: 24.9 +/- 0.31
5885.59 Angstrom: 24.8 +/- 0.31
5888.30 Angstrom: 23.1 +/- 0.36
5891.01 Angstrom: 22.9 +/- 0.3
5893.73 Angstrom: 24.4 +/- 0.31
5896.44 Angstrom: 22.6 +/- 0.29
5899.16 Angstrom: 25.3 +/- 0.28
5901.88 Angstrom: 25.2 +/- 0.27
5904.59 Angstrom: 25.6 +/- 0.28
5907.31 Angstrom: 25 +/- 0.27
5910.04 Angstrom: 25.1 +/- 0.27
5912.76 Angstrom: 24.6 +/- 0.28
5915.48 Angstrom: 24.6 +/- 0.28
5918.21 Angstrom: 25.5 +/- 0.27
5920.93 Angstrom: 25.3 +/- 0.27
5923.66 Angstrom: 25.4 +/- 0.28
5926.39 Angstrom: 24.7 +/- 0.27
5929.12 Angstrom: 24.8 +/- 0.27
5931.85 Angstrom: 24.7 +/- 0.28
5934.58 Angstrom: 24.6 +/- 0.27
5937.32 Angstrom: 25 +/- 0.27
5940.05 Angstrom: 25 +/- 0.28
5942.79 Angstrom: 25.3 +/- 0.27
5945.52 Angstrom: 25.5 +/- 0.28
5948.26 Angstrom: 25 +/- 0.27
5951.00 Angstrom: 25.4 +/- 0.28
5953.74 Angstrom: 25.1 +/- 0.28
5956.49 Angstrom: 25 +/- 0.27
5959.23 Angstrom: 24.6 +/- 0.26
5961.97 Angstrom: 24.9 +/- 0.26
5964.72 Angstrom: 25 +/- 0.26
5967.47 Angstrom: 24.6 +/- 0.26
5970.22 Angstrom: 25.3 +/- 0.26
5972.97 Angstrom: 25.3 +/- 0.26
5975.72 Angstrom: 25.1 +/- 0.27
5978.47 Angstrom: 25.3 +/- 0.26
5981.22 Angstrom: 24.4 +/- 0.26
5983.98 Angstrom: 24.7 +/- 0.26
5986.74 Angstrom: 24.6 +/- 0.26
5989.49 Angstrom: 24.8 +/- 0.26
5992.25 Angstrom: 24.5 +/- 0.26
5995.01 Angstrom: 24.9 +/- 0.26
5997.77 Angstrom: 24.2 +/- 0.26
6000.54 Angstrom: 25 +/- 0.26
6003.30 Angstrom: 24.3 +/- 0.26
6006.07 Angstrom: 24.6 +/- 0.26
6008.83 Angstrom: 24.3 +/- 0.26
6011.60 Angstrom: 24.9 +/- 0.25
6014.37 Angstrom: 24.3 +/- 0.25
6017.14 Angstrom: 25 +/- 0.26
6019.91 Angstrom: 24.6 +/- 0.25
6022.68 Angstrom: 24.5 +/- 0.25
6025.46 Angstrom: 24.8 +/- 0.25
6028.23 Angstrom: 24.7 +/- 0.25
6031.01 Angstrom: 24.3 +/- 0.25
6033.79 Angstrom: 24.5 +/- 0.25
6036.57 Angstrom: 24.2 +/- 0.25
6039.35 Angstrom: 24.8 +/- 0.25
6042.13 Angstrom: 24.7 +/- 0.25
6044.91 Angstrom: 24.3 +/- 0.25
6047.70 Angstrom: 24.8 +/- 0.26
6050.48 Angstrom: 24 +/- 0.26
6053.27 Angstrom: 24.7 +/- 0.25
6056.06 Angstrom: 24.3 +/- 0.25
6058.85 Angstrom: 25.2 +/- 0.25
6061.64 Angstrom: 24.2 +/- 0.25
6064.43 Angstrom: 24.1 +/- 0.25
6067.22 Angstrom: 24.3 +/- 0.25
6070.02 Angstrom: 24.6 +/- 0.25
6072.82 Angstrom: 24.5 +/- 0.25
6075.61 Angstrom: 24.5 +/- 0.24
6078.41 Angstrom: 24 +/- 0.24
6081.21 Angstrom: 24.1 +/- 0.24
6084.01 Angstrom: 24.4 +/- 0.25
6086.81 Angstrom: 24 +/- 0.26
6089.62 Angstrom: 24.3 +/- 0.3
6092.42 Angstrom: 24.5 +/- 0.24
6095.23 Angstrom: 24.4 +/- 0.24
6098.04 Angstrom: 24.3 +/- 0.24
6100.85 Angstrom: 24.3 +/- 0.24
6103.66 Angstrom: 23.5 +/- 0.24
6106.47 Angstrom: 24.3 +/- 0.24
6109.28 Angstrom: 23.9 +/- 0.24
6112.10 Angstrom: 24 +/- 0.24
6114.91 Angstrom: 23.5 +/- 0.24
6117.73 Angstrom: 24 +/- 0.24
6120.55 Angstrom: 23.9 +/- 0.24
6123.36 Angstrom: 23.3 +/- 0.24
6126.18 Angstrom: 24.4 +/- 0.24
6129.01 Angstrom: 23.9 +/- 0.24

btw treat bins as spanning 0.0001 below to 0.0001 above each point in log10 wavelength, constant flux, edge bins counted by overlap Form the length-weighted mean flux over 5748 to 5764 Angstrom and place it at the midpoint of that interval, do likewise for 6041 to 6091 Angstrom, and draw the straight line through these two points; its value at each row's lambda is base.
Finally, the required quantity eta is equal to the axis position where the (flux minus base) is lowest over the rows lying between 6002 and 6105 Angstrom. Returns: 6103.66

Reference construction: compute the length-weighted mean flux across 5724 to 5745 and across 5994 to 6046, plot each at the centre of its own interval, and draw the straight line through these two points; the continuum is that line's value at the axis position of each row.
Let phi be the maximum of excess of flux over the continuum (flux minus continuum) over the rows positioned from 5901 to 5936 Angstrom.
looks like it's 0.26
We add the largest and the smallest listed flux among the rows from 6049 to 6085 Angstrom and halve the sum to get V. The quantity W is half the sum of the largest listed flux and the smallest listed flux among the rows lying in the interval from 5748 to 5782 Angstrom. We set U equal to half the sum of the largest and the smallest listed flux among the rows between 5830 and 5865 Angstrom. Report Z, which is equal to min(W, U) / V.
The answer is 1.03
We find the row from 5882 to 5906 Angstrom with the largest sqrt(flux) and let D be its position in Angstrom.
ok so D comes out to 5904.59 Angstrom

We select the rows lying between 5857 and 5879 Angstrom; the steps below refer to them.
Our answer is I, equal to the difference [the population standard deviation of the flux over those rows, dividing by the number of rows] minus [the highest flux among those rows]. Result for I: -25.4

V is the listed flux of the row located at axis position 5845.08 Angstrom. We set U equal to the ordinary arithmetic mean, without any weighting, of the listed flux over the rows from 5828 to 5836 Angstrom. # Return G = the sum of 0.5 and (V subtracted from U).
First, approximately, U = 25.7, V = 25.1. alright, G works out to 1.07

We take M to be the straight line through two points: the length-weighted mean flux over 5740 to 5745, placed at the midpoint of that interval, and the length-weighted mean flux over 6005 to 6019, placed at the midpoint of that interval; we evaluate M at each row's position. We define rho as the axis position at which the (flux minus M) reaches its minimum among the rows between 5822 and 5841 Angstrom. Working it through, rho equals 5831.63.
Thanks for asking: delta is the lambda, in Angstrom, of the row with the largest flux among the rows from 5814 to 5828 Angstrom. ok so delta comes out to 5818.22 Angstrom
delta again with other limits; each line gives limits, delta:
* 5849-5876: 5853.16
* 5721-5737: 5725.19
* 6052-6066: 6058.85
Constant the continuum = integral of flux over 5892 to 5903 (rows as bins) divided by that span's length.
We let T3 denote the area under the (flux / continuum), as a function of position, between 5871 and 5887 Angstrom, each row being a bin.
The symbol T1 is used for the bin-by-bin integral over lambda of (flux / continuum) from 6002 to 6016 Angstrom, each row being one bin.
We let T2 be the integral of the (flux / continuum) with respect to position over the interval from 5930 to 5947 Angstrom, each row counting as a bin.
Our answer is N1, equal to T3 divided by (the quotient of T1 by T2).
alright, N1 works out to 20.6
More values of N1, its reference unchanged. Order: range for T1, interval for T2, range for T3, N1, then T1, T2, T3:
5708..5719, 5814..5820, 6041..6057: 8.9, 12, 7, 16.1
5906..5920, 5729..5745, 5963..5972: 11.2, 14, 17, 9.2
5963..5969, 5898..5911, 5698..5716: 42.9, 6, 14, 19.4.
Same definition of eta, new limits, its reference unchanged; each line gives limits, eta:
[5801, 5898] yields 5896.44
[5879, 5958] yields 5896.44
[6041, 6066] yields 6050.48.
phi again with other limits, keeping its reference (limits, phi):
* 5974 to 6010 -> 0.45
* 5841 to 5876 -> 0.32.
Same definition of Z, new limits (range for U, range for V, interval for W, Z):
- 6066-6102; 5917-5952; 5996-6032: 0.97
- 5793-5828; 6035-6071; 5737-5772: 1.05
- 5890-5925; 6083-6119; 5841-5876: 1.00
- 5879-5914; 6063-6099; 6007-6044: 0.99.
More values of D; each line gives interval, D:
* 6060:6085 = 6070.02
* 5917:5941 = 5918.21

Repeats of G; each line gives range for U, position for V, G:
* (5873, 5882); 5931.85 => 1.13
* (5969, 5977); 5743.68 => -0.27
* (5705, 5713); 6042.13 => 1.80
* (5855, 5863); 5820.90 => -0.17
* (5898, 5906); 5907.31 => 0.87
